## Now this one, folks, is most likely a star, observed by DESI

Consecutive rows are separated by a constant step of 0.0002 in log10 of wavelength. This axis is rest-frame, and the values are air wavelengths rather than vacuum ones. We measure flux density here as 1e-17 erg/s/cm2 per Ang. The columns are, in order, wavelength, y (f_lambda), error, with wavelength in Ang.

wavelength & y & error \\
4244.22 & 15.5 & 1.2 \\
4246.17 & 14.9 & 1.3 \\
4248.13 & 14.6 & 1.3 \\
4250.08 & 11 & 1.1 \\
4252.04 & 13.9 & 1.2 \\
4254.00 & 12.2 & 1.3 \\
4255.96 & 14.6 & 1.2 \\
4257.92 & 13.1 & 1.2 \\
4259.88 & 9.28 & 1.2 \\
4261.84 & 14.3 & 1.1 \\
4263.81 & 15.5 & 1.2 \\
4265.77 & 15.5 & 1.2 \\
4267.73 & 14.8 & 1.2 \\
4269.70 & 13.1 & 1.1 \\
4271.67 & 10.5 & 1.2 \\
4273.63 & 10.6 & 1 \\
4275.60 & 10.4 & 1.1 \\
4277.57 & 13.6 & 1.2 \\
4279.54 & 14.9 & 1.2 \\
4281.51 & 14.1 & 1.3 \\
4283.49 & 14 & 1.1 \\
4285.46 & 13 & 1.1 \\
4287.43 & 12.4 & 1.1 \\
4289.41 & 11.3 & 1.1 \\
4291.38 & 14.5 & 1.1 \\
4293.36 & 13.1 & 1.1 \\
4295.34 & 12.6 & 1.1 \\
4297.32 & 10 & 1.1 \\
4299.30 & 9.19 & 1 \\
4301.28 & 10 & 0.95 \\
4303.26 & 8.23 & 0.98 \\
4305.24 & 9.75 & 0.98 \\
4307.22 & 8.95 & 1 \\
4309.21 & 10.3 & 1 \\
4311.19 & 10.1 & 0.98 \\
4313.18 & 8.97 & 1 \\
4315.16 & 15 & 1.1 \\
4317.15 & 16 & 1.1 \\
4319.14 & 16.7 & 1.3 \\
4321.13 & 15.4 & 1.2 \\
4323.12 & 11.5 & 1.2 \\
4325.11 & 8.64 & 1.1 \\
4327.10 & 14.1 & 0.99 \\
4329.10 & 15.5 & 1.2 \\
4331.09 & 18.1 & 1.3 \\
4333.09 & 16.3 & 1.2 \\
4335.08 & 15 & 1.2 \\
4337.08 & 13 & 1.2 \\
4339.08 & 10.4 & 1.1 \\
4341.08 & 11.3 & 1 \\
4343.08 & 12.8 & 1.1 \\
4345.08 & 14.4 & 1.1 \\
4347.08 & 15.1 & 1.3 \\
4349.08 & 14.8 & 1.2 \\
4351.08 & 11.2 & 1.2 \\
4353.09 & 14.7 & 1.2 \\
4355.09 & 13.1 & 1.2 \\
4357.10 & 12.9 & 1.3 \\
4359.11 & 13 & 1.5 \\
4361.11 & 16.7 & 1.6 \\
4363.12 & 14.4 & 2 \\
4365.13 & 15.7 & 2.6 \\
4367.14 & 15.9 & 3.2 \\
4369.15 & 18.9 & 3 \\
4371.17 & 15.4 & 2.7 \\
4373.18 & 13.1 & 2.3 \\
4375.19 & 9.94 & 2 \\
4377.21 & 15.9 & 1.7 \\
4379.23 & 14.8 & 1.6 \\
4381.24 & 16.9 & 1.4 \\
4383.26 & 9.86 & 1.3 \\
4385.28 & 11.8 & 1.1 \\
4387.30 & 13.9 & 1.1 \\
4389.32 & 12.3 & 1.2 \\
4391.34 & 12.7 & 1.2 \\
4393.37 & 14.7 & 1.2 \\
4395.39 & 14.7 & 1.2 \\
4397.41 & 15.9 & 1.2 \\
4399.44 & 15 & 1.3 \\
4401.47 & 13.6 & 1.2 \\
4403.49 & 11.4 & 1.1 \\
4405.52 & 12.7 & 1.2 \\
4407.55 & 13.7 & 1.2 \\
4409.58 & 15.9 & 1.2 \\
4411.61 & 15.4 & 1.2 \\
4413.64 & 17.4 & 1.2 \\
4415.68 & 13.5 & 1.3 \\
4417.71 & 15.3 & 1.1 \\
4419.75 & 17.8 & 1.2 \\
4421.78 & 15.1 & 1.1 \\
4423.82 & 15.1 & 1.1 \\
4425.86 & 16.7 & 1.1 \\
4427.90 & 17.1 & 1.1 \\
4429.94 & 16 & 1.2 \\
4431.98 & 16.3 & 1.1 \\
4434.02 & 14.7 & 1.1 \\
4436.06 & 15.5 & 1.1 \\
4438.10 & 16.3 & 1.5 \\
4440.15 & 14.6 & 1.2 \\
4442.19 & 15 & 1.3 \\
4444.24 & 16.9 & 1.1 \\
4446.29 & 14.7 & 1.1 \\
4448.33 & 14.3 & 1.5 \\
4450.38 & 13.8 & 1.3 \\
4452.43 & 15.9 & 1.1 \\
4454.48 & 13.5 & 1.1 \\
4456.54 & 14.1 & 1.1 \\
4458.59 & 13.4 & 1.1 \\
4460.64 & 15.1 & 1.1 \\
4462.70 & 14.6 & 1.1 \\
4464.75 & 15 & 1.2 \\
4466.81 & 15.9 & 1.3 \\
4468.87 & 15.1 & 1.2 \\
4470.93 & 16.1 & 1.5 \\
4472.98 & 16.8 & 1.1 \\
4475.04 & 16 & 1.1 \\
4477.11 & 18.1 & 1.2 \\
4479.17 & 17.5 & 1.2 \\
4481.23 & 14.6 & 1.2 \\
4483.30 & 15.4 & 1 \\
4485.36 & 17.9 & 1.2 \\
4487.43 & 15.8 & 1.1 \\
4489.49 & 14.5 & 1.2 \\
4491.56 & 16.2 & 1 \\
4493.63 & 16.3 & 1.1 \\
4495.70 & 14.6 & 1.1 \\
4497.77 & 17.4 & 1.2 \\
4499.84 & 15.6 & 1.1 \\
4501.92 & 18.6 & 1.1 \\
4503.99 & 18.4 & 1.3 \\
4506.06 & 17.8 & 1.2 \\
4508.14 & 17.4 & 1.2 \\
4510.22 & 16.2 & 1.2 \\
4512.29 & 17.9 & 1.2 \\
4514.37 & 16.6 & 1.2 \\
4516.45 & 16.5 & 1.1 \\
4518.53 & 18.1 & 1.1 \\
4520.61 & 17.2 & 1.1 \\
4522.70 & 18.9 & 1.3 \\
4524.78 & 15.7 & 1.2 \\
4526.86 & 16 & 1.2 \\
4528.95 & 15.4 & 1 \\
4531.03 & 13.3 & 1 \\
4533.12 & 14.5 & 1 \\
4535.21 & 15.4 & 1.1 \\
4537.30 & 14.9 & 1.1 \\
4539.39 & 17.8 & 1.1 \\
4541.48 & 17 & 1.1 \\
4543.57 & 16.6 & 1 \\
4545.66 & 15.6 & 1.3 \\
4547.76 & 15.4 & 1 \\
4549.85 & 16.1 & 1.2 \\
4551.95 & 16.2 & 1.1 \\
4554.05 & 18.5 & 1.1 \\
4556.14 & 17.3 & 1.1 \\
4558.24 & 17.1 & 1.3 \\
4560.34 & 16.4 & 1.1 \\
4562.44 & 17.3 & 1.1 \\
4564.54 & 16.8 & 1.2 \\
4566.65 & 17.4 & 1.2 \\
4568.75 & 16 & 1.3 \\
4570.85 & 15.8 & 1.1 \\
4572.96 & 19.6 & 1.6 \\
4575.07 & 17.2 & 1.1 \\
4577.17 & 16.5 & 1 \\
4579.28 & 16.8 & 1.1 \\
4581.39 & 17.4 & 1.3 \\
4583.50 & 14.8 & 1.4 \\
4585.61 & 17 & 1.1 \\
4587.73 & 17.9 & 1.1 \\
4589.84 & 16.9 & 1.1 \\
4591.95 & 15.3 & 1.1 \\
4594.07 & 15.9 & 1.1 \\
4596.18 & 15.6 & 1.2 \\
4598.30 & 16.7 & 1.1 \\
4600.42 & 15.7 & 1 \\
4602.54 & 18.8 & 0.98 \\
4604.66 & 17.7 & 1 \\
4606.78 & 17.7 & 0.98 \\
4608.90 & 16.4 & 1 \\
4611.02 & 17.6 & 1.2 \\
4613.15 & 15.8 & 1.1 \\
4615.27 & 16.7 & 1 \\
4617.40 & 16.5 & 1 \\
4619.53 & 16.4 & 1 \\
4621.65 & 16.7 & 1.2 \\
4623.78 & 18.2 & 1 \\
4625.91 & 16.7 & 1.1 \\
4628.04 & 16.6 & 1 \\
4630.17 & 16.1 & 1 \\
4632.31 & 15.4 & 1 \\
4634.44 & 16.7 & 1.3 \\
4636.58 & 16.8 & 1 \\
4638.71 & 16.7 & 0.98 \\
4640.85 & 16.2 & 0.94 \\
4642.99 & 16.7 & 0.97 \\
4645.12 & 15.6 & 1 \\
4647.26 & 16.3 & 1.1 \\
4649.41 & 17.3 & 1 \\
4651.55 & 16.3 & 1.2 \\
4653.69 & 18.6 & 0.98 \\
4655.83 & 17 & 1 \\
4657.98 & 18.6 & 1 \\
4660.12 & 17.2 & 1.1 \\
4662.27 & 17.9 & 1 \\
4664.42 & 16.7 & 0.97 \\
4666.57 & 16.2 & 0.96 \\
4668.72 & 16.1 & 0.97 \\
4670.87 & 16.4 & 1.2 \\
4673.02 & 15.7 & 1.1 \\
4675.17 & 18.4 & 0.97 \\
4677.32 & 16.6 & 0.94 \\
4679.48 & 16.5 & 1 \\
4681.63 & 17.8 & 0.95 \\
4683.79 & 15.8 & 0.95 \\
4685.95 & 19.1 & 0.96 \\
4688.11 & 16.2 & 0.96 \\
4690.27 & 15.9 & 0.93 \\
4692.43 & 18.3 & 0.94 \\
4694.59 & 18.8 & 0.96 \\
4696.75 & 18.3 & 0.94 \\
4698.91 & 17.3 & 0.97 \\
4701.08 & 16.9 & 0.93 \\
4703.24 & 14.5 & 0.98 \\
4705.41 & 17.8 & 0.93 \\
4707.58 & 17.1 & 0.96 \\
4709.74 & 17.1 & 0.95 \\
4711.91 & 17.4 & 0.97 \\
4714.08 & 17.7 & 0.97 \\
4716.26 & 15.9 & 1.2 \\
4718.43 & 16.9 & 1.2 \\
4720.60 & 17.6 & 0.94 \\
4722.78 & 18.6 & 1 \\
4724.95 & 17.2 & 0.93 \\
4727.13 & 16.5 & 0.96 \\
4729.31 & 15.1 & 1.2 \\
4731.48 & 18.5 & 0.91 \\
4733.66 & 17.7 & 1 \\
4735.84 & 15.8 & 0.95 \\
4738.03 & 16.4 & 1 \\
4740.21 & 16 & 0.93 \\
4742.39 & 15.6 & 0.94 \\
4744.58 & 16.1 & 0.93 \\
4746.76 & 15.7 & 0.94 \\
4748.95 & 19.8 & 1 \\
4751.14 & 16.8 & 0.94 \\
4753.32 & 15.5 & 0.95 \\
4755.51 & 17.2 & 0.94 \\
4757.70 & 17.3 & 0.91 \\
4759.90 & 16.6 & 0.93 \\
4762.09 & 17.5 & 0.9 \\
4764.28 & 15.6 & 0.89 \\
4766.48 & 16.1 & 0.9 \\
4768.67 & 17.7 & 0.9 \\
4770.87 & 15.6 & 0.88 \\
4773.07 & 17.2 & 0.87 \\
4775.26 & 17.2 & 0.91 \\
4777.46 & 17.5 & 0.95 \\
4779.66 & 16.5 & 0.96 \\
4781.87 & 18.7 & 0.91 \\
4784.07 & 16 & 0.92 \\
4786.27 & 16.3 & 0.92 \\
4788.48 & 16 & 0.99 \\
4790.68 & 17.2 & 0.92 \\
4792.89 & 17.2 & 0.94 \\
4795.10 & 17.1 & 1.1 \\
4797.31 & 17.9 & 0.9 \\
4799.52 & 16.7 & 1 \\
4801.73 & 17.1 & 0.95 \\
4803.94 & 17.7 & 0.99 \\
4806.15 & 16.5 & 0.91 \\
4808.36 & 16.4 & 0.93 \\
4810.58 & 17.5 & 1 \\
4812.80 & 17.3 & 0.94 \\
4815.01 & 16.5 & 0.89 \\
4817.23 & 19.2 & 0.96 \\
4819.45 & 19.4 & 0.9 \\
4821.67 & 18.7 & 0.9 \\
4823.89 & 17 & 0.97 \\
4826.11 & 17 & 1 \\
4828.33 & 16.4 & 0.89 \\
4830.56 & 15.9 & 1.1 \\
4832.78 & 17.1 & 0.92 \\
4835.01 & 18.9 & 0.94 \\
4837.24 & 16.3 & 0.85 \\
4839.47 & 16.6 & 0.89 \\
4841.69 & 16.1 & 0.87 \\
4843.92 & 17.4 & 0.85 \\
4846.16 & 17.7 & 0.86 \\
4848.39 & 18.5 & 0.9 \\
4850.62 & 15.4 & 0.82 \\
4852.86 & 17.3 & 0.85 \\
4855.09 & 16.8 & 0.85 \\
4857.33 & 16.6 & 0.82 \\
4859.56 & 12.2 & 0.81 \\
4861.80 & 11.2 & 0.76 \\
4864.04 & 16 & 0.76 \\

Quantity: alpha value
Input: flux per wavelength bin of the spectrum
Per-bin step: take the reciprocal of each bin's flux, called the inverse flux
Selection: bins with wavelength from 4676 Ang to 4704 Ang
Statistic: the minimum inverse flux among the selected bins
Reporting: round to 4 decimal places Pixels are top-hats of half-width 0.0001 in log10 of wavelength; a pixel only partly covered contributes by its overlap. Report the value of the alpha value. 0.0524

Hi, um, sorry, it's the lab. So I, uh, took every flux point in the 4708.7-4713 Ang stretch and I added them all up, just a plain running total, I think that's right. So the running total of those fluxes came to 34.5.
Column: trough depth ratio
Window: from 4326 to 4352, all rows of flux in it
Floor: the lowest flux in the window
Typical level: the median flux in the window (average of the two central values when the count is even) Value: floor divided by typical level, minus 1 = -0.28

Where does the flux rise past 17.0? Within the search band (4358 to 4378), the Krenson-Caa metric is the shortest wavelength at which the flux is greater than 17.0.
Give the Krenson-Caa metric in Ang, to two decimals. 4369.15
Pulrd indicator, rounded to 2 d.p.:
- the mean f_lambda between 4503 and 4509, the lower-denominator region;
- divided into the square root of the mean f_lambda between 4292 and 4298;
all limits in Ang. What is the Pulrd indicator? 0.19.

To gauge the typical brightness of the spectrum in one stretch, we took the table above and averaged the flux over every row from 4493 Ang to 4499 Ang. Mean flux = 16.1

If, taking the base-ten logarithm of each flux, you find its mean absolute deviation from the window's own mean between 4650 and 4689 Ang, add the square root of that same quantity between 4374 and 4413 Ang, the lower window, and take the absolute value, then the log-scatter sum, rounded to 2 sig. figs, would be 0.26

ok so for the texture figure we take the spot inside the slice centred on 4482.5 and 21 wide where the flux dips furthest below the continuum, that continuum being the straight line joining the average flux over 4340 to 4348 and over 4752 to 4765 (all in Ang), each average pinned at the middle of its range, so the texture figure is 4489.49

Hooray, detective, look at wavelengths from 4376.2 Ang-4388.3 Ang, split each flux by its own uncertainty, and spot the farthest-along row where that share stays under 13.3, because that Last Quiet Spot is 4387.30 Ang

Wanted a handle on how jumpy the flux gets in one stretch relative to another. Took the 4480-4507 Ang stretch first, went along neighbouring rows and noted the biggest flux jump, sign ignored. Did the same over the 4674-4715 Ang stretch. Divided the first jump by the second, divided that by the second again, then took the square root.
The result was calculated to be 0.52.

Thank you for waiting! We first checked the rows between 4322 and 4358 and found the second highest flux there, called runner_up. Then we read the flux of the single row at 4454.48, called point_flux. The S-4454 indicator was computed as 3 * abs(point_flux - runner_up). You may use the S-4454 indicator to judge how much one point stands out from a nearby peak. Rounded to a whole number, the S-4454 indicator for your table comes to 8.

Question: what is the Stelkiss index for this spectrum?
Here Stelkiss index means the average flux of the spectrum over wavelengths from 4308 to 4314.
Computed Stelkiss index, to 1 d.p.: 9.8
